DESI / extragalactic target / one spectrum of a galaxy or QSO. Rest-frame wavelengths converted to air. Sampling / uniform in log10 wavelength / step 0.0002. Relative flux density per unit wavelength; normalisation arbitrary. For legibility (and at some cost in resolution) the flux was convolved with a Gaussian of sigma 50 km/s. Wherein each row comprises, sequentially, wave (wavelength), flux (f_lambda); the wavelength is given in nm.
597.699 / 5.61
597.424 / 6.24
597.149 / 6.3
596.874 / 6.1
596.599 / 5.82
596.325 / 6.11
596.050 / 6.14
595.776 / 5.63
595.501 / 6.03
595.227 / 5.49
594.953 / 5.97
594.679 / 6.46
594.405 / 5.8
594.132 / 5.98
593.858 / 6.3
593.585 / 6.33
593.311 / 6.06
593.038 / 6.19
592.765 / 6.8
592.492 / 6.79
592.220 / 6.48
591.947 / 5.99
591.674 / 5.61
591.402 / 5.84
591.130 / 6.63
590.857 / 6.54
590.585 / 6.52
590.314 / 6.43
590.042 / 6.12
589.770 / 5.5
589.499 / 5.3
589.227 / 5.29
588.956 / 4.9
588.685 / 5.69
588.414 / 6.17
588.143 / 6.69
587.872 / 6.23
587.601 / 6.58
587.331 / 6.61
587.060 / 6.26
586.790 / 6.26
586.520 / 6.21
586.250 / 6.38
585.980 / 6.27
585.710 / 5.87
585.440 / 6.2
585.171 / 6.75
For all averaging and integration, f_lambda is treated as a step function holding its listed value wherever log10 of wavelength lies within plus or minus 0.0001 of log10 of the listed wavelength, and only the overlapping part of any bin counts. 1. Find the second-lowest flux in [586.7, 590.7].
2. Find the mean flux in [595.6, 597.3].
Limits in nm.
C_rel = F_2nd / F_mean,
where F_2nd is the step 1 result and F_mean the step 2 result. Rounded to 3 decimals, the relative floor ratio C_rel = 0.879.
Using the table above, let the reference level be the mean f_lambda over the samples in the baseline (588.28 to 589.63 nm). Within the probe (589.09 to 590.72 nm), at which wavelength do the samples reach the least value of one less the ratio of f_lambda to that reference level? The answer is 590.585 nm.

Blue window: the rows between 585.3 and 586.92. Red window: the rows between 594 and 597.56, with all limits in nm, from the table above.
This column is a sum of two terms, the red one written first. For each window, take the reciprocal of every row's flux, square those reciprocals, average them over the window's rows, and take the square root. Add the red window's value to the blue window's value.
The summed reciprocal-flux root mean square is 0.328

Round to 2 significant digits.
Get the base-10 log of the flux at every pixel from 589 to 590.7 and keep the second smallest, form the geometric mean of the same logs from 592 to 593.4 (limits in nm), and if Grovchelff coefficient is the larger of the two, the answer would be 0.81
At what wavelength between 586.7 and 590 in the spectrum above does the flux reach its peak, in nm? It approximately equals 588.143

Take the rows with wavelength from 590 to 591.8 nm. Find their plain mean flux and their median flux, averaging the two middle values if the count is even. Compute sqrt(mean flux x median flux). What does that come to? 6.34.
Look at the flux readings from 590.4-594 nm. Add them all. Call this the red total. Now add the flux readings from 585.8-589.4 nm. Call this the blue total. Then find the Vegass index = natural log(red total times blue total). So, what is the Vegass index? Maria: 8.784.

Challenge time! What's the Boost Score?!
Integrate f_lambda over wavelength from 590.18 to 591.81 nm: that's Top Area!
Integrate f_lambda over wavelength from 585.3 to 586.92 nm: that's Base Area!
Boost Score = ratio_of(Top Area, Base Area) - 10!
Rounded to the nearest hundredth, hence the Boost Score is -8.98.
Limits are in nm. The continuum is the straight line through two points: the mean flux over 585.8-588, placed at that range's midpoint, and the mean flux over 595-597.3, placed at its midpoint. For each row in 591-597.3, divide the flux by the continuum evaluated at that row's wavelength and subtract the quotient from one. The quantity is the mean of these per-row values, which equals -0.014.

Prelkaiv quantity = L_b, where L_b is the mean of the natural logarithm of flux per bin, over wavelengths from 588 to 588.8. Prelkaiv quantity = 1.82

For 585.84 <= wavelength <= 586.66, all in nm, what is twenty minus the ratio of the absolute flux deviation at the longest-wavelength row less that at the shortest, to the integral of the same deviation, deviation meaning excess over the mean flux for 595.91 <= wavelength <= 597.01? 20.3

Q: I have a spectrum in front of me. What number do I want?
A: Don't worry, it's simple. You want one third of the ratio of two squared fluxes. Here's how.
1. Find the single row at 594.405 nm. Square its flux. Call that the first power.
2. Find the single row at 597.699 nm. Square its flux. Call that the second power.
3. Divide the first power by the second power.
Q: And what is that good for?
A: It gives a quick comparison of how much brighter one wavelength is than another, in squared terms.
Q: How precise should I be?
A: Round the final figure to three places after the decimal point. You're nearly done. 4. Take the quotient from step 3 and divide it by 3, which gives 0.356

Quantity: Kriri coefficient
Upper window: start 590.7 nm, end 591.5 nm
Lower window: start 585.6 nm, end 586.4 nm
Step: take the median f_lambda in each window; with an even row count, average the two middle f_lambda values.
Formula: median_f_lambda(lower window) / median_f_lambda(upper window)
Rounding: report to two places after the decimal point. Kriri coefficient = 0.96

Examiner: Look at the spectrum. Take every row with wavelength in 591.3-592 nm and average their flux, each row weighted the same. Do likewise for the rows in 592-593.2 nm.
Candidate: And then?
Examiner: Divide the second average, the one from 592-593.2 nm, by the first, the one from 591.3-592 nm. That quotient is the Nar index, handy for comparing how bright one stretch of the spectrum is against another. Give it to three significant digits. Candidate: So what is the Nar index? 1.13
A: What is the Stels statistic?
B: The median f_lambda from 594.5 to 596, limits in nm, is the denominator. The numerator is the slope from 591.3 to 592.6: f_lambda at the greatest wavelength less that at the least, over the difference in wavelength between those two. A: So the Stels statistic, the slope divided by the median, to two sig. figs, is 0.15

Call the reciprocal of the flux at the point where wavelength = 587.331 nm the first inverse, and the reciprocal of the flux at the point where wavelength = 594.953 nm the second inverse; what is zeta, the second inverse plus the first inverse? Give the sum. 0.319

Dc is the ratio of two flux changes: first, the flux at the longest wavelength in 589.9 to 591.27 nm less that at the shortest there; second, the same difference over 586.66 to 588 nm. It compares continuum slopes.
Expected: -17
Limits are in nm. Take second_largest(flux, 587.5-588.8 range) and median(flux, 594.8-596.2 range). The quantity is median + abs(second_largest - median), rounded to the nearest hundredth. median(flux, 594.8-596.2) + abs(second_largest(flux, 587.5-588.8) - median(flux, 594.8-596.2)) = 6.58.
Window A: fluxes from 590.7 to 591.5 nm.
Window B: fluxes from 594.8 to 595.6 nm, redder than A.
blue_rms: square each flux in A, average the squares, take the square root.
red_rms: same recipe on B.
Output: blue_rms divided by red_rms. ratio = 1.09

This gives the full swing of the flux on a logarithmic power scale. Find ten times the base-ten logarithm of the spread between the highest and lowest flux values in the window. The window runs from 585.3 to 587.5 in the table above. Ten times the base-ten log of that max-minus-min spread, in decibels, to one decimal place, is -1.3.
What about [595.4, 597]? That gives -2.9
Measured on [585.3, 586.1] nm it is -4.0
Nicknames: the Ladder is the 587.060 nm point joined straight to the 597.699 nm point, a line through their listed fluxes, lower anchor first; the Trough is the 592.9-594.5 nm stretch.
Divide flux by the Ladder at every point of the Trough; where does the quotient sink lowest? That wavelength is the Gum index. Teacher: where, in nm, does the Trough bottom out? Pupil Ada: 594.405 nm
